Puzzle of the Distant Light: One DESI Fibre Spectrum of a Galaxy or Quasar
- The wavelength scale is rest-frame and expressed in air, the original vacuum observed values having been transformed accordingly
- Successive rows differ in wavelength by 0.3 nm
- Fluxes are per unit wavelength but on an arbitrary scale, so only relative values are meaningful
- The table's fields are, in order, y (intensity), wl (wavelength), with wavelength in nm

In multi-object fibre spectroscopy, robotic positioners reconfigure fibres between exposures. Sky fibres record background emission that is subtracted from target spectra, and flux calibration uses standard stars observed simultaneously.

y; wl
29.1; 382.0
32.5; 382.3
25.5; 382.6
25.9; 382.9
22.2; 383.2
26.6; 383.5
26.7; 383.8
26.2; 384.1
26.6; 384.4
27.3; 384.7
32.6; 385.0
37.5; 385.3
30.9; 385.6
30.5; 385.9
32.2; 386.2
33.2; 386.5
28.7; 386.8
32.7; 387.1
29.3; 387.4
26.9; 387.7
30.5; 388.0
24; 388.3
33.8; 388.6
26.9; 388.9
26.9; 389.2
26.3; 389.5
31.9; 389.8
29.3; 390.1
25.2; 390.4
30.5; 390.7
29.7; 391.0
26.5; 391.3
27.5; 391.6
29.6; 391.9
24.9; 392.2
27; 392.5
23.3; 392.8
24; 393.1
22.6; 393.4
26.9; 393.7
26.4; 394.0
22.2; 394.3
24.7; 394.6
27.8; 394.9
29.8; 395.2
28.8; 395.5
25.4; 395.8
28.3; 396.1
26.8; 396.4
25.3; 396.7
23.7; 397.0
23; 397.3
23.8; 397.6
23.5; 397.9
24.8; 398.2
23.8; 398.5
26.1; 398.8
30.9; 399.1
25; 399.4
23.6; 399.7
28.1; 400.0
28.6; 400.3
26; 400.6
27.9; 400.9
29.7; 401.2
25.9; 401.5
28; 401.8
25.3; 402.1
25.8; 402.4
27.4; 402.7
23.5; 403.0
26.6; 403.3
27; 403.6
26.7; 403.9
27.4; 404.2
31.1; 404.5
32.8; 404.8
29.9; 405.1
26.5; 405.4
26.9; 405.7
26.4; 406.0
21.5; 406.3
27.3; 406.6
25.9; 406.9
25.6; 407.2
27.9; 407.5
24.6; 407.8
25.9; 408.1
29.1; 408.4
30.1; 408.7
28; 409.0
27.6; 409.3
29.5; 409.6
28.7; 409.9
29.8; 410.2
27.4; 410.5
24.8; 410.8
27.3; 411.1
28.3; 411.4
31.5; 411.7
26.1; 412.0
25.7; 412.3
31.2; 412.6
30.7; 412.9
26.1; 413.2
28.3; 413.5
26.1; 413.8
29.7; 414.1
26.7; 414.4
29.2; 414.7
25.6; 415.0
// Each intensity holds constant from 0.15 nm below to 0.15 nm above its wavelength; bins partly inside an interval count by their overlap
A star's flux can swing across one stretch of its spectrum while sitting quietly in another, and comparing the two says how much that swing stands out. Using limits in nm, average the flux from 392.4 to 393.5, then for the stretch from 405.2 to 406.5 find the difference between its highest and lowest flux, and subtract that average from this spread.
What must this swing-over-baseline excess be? -18.8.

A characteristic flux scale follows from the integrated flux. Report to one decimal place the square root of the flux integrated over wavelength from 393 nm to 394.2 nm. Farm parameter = 5.5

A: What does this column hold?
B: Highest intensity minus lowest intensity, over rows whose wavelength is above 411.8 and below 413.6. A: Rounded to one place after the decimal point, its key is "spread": 5.5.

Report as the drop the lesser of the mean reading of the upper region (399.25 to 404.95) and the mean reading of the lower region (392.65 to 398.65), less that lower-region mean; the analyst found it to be 0.0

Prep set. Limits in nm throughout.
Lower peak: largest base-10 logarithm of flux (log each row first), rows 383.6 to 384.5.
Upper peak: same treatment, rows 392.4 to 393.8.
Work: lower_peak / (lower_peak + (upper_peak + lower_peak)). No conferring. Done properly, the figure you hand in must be 0.333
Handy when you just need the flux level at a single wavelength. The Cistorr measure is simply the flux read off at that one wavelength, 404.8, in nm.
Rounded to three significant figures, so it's 32.8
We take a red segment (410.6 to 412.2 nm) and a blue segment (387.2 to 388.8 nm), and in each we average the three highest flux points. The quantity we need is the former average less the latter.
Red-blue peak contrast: -2.2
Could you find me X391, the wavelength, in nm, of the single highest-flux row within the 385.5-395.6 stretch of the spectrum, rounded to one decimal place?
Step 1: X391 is 388.6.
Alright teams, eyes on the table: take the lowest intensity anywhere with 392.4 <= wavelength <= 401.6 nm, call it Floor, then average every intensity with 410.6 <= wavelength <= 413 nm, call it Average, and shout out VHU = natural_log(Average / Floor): 0.24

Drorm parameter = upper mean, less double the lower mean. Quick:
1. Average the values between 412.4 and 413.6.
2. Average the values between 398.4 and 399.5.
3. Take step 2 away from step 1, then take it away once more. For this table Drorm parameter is -24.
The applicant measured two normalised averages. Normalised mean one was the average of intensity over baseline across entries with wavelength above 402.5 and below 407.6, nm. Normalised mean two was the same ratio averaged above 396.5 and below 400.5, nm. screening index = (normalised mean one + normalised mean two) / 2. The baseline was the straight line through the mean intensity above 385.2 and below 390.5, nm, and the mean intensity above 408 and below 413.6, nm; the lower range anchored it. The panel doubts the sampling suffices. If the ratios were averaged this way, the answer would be 0.910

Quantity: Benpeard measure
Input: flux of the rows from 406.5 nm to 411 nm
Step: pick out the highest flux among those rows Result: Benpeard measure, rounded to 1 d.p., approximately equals 30.1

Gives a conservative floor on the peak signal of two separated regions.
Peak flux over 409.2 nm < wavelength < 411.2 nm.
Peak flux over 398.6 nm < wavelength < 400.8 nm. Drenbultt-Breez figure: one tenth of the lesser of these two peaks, 2.98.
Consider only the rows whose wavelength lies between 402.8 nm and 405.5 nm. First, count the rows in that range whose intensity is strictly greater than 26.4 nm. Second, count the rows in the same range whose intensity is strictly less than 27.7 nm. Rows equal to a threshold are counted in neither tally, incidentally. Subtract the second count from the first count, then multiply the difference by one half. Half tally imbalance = 1.0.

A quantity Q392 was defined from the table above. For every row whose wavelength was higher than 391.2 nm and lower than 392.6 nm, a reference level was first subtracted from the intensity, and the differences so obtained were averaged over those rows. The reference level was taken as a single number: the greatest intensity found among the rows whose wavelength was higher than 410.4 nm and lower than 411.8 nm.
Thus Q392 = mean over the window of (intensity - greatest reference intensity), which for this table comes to -4.4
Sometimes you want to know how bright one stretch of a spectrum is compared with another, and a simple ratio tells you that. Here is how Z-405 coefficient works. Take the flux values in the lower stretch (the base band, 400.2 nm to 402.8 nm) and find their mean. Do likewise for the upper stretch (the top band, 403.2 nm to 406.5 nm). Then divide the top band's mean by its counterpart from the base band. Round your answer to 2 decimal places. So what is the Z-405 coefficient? 1.01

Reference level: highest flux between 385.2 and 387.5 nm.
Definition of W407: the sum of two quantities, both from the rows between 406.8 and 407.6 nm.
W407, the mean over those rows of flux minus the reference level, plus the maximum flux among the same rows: 17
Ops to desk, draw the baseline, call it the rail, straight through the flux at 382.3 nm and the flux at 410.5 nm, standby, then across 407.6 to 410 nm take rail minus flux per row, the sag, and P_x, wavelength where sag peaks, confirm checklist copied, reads 407.8 nm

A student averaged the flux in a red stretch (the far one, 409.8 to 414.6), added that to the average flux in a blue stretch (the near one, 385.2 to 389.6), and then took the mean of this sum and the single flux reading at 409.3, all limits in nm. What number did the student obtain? 42.8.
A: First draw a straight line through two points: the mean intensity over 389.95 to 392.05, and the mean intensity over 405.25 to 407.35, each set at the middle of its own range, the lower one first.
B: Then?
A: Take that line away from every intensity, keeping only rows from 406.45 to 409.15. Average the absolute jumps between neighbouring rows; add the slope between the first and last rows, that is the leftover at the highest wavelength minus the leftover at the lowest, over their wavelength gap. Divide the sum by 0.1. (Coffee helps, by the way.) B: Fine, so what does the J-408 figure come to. 23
